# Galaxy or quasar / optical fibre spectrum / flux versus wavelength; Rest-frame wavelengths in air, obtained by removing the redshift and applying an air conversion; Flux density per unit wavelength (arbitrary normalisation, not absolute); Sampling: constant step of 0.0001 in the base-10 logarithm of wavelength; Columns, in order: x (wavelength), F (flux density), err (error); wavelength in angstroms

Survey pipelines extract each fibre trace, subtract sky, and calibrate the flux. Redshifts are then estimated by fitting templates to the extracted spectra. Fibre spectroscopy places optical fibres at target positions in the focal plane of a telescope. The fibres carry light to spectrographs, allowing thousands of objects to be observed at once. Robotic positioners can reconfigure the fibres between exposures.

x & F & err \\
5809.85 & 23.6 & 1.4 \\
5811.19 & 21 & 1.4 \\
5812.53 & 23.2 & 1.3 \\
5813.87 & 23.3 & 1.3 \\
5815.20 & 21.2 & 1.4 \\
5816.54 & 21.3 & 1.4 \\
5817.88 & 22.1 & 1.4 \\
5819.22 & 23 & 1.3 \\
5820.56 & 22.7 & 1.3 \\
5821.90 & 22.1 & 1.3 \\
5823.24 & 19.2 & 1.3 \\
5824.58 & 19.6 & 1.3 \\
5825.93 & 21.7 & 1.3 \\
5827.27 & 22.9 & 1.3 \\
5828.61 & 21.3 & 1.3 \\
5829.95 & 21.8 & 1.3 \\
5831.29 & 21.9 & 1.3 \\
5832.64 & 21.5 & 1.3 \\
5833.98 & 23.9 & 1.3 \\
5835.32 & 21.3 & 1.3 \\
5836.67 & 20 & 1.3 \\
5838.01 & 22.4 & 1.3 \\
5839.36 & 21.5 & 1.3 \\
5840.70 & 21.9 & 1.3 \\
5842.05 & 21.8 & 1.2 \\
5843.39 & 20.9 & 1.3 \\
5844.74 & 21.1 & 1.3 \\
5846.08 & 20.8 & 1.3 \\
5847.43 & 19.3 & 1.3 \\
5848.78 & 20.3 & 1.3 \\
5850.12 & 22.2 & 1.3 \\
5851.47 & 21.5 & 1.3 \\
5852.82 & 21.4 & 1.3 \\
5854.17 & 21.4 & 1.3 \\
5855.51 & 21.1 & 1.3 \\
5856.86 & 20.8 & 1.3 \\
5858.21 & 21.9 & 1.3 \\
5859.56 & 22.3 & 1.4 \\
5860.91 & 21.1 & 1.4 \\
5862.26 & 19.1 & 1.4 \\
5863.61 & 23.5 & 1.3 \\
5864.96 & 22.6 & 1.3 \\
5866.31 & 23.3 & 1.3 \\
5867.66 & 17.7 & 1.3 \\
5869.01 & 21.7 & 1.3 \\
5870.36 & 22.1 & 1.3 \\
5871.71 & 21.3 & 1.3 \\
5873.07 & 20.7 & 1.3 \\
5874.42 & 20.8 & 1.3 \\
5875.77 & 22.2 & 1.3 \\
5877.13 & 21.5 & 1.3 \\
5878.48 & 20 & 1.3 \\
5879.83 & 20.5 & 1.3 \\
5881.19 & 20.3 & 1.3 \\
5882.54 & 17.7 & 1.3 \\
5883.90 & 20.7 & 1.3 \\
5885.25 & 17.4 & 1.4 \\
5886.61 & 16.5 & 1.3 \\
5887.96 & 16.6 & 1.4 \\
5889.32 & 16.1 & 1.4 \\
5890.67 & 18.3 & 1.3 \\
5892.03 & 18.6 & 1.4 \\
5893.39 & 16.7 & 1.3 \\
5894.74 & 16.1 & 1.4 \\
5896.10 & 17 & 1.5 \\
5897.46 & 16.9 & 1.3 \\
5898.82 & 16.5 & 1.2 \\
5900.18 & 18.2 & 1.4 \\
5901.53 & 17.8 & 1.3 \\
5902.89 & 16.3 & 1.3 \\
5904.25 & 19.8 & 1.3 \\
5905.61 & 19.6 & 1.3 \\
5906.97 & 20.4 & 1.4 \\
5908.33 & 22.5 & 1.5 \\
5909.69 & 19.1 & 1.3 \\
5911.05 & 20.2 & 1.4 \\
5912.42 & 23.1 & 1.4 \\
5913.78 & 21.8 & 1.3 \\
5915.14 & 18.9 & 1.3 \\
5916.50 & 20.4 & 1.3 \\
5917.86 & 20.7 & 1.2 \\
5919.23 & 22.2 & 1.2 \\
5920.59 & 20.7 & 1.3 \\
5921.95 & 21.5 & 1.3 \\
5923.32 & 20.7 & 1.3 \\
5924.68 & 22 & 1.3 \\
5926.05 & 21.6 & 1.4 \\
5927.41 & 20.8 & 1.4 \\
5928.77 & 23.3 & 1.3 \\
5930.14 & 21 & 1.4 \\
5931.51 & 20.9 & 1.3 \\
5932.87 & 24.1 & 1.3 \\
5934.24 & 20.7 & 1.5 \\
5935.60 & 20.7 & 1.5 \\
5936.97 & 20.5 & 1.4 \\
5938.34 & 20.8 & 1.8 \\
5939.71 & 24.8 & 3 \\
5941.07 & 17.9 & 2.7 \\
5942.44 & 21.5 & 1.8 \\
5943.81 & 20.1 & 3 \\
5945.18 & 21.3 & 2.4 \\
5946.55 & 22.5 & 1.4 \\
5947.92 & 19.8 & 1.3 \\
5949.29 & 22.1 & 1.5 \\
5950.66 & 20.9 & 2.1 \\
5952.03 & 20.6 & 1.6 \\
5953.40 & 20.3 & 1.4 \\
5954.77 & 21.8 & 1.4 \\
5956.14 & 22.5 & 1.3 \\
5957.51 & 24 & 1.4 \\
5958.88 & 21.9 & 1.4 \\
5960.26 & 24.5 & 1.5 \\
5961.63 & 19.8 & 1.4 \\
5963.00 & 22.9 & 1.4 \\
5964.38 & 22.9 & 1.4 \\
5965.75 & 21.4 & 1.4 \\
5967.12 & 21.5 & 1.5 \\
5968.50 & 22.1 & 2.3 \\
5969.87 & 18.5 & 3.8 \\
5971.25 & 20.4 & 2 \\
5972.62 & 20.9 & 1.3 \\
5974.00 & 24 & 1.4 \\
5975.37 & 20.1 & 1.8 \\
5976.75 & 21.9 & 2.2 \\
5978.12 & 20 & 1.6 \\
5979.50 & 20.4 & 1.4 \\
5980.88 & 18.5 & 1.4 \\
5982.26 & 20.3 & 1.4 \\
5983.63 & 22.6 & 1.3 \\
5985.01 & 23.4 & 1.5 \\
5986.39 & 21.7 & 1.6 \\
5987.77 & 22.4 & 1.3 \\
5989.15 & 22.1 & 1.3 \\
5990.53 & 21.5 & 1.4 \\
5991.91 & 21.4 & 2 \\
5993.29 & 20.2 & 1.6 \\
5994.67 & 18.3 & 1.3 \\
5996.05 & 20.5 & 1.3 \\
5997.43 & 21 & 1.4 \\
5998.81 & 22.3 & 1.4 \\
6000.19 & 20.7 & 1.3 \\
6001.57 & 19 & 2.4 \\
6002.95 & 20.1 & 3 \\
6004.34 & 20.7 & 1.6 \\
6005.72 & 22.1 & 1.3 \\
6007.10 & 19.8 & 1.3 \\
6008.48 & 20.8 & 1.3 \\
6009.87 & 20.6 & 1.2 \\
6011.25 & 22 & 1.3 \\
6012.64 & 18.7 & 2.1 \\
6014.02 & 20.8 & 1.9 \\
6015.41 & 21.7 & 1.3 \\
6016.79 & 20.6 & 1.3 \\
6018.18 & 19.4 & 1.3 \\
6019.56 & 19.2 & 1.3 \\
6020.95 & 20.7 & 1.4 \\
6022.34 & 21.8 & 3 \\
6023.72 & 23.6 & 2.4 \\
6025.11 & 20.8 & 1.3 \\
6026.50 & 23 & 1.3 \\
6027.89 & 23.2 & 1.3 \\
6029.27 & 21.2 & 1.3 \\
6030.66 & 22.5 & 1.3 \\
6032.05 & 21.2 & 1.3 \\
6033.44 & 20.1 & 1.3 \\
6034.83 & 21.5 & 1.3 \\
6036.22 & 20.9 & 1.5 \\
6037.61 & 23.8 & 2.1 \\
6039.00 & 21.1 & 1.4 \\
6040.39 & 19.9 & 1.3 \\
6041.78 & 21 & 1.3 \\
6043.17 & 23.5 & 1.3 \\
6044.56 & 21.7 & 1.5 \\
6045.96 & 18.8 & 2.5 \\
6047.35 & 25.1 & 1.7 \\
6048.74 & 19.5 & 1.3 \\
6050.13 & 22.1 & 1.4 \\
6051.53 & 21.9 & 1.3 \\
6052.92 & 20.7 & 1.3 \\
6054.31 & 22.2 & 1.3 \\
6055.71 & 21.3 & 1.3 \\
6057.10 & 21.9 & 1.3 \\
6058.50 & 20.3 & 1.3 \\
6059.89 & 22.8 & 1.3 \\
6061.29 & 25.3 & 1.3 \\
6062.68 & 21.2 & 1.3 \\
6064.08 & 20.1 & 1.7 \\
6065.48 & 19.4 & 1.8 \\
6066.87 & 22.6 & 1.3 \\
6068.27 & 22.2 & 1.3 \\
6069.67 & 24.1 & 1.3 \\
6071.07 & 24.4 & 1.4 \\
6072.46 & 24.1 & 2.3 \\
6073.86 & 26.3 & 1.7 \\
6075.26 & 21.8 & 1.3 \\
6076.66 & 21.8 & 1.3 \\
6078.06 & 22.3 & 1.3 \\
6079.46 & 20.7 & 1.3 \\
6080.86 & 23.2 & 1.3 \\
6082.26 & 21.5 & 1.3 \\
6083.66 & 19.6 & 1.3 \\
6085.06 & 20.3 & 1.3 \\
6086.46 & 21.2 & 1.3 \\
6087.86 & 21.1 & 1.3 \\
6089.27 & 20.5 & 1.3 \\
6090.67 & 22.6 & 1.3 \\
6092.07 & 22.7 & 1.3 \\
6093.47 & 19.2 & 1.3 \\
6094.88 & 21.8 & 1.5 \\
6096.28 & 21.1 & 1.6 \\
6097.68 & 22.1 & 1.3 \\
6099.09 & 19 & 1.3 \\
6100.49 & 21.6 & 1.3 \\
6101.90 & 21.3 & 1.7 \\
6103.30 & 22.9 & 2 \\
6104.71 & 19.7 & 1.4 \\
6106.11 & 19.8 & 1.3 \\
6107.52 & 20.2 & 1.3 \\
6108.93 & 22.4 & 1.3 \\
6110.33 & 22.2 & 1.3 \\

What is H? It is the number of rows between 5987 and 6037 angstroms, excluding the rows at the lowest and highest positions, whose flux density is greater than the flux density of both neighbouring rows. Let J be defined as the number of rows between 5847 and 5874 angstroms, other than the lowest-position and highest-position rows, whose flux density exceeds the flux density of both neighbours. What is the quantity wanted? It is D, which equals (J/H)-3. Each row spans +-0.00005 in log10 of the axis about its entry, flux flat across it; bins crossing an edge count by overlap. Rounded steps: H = 9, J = 5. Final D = -2.4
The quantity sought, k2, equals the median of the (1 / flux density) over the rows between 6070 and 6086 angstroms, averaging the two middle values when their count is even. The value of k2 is 0.0459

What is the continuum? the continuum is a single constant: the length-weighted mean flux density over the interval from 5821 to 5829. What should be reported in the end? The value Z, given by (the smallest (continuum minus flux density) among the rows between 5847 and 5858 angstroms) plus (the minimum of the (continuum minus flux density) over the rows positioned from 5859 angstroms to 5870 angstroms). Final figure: -3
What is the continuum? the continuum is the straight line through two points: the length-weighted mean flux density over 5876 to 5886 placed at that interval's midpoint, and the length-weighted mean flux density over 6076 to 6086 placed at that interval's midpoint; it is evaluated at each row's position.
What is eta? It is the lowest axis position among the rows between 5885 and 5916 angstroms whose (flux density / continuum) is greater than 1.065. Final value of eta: 5908.33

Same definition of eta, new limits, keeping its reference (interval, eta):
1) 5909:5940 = 5912.42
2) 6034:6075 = 6037.61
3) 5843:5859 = 5843.39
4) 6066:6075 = 6069.67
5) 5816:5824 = 5816.54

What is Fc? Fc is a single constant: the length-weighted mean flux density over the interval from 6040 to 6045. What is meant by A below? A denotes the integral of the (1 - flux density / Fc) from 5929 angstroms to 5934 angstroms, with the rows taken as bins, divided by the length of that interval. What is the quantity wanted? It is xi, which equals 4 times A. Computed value -0.07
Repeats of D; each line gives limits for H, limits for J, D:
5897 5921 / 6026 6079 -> -0.4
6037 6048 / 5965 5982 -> 1.0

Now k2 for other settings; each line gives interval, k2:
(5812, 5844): 0.0459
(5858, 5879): 0.0463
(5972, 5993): 0.0465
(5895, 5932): 0.0483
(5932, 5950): 0.0481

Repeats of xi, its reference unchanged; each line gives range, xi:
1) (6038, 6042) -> 0.14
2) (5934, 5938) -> 0.18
